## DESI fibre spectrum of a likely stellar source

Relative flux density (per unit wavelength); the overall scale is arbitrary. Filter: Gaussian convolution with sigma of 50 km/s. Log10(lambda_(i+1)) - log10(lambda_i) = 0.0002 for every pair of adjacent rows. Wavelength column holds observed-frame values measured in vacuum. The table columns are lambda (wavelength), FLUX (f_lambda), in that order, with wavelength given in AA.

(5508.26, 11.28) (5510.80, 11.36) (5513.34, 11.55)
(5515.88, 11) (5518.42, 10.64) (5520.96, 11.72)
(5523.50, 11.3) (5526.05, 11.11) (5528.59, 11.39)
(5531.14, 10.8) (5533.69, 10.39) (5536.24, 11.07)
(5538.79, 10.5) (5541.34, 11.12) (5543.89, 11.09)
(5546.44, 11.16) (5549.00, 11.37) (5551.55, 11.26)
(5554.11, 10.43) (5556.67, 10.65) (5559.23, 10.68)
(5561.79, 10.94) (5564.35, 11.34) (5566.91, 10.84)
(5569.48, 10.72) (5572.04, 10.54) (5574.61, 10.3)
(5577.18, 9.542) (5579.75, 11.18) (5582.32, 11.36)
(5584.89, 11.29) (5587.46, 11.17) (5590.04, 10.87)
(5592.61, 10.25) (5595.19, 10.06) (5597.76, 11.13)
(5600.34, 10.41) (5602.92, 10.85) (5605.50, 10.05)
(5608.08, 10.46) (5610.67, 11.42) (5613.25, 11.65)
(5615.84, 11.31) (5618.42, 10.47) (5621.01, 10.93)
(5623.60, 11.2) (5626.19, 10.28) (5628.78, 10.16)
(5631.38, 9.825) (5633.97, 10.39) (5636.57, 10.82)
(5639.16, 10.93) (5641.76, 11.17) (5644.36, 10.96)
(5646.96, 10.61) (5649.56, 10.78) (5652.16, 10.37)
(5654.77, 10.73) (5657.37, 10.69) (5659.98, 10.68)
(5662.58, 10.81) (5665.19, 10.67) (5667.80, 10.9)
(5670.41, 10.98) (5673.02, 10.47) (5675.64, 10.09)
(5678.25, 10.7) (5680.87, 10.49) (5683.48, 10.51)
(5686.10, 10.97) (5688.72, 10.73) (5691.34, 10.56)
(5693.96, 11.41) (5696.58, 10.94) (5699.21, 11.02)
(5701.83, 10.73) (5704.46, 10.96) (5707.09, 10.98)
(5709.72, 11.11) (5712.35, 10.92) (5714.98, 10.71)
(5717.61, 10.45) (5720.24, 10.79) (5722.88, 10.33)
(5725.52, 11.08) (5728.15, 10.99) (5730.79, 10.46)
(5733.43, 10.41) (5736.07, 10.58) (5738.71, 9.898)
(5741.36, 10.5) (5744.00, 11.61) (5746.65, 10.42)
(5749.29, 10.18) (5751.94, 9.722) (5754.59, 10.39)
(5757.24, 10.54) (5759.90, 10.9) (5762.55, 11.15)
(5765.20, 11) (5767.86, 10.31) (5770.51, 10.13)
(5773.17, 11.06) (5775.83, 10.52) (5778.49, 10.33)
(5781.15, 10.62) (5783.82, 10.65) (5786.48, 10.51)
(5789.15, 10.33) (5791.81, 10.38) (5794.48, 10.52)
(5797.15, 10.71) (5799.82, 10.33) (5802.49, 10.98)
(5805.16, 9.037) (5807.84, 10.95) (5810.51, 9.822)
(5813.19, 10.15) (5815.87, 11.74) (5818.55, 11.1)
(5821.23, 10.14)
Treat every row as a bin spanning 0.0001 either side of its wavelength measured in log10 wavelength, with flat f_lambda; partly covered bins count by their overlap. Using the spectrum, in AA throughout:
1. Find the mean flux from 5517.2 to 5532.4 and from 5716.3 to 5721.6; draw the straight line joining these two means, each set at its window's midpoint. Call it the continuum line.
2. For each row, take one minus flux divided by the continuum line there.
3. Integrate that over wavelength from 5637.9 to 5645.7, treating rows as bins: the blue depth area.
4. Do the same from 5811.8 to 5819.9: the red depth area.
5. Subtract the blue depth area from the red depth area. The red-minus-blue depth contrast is -0.37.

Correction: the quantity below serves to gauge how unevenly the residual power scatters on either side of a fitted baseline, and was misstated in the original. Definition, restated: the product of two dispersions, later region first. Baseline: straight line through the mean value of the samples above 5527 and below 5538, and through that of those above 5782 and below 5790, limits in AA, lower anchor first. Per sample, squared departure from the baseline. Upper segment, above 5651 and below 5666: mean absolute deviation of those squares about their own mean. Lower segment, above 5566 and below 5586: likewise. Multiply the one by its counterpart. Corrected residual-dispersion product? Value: 0.011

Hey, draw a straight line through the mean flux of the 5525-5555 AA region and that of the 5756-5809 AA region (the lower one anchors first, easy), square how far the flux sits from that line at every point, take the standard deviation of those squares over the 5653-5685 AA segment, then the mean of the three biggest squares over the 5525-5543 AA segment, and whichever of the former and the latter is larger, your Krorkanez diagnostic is 0.25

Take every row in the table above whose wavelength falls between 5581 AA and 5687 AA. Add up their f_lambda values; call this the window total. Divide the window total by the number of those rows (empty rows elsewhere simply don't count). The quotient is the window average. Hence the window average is 10.7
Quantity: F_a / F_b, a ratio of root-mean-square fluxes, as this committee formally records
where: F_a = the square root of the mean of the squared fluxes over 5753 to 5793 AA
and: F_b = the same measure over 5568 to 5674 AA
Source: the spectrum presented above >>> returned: 0.988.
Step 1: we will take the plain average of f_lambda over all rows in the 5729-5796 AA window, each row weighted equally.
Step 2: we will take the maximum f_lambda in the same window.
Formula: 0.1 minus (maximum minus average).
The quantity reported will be -1.0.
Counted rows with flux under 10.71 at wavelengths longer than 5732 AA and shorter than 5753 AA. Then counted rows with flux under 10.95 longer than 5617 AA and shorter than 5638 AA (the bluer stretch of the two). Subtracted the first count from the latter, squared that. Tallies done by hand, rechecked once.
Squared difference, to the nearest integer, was 0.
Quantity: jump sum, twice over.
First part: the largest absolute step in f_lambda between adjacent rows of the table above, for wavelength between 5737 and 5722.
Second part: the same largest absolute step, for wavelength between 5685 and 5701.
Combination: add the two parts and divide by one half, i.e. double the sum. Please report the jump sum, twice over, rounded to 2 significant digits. 3.2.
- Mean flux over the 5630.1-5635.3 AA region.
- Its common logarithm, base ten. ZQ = 1.00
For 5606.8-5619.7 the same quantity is 1.04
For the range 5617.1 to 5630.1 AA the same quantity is 1.03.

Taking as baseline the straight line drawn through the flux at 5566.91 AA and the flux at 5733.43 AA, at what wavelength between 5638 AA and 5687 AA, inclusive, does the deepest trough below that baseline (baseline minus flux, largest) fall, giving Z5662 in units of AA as 5675.64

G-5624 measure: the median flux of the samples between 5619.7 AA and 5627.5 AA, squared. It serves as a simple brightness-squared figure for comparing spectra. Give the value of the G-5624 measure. 119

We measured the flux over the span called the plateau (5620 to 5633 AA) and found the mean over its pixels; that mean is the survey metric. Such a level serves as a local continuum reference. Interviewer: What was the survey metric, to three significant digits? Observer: 10.5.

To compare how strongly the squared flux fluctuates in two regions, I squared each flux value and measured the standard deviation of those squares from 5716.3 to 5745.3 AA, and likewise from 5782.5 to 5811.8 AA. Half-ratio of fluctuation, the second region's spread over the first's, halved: 0.56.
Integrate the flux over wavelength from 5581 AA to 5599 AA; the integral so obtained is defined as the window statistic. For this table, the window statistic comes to 196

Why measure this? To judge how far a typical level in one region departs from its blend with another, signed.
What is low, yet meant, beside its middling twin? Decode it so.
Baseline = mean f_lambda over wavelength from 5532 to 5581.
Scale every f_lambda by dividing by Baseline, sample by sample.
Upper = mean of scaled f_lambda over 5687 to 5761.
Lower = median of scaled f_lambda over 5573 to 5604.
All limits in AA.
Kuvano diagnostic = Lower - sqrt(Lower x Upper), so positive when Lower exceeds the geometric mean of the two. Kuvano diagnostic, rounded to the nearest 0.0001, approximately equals 0.0079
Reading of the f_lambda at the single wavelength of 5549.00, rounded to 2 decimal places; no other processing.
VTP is 11.37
